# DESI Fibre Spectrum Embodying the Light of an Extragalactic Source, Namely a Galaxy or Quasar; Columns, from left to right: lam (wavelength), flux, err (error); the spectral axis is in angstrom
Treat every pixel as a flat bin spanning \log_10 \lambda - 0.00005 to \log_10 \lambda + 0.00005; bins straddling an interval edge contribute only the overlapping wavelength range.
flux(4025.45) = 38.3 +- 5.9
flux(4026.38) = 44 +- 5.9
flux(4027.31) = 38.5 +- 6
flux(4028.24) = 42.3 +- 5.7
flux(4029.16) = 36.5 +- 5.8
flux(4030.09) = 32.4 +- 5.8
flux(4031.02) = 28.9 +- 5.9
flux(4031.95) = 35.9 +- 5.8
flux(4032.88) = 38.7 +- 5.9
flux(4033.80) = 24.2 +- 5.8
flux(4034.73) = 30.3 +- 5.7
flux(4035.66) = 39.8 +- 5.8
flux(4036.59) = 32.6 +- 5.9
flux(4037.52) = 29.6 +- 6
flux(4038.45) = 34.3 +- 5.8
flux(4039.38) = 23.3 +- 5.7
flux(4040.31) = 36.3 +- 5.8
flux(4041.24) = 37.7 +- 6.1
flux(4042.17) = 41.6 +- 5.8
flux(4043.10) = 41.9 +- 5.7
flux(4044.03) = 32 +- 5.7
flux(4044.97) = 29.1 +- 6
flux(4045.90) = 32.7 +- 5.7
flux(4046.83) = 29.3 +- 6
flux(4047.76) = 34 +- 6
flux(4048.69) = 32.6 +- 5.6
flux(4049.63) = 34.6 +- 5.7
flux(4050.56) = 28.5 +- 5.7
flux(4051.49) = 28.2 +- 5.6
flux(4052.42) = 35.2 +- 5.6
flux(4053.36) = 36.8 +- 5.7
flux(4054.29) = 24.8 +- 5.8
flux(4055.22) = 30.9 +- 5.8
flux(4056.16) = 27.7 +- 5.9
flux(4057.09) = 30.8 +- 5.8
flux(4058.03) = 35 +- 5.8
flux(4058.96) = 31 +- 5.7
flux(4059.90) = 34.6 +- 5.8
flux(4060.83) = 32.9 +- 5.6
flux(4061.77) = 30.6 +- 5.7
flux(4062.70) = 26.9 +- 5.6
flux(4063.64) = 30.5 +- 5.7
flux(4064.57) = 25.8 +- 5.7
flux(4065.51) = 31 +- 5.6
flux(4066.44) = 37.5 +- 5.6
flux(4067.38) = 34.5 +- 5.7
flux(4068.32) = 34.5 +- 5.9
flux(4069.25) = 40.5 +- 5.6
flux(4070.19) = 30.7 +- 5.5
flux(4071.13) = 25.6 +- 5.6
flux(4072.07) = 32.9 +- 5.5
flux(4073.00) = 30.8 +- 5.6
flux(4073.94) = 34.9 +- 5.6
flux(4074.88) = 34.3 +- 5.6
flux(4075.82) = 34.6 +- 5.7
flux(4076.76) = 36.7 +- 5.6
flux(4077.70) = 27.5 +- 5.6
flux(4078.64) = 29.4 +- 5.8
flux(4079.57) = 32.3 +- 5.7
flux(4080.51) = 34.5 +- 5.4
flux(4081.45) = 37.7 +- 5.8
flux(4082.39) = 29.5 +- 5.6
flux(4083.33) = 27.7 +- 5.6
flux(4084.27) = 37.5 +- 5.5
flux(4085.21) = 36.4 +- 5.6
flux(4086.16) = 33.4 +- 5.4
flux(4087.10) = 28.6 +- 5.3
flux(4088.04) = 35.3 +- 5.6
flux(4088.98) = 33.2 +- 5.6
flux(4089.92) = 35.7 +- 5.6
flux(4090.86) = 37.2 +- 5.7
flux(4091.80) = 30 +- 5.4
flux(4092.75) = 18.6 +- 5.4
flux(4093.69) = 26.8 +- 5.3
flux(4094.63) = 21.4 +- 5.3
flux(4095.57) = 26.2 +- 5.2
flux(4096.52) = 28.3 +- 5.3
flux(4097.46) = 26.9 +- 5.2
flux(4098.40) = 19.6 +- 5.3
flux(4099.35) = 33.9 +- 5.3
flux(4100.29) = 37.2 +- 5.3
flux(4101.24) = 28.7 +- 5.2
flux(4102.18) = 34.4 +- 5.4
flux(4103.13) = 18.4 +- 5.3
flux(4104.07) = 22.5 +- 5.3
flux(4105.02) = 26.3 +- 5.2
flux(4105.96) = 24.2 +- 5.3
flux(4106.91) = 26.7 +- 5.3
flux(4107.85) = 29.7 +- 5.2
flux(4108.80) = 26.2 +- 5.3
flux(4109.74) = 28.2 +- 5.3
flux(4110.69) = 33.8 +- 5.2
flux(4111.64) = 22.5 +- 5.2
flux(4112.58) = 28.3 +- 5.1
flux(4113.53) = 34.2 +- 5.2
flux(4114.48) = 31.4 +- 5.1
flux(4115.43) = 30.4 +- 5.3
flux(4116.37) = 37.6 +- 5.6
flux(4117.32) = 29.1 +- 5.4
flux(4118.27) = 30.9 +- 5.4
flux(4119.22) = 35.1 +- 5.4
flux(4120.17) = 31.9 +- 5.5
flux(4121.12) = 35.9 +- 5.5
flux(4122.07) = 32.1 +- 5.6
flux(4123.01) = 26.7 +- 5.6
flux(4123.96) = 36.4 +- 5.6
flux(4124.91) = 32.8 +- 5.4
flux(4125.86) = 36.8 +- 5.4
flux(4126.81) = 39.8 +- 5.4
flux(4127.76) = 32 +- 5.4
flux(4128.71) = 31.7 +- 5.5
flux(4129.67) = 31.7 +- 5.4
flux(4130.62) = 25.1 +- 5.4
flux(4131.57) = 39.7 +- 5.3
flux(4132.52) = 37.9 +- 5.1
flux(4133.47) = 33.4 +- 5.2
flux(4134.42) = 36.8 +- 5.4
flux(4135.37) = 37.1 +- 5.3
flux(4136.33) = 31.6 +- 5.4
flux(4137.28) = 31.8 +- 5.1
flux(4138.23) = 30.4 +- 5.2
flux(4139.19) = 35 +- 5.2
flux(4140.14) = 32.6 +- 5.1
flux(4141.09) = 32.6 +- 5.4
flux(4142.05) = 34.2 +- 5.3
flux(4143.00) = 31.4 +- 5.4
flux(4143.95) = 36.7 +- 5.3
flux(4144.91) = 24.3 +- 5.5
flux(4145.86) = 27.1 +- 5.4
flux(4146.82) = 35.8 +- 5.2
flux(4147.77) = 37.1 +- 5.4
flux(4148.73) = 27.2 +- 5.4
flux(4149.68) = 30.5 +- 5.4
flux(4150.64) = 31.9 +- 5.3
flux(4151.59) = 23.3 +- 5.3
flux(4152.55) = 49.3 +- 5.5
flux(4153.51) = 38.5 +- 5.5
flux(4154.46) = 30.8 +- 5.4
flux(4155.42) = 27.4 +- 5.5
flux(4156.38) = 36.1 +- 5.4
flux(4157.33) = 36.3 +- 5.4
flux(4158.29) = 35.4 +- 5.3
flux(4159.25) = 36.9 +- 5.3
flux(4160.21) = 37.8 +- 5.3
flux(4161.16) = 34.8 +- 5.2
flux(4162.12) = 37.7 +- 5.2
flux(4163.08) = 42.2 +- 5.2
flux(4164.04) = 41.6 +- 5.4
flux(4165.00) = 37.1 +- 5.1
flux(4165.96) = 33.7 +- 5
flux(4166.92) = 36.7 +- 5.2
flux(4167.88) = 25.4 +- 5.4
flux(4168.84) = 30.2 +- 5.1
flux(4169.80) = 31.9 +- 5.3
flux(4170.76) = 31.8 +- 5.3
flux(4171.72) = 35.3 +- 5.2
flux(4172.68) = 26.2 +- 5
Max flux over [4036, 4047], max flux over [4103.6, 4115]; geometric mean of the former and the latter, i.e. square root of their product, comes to 38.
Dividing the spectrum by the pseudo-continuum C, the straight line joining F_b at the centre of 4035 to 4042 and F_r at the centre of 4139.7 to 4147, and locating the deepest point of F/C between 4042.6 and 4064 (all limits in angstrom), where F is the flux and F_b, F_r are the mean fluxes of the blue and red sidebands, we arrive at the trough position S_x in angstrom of 4054.29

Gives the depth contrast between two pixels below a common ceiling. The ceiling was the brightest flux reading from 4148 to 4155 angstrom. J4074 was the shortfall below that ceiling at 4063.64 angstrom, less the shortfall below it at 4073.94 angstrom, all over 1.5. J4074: 3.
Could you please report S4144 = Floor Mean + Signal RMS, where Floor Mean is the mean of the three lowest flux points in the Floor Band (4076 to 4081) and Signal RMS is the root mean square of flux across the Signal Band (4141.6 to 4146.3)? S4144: 61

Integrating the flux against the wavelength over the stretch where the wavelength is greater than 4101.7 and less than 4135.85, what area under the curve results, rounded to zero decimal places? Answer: 1070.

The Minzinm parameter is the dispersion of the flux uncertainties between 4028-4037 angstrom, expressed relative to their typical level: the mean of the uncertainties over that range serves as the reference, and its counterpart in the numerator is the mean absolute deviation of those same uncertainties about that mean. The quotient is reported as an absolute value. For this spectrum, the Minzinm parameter 0.009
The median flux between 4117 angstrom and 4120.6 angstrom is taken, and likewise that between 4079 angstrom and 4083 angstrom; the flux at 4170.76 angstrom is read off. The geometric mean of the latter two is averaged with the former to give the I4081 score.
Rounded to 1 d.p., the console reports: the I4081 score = 32.0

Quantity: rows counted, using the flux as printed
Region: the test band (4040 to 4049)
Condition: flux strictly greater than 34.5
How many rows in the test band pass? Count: 4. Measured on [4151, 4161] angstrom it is 7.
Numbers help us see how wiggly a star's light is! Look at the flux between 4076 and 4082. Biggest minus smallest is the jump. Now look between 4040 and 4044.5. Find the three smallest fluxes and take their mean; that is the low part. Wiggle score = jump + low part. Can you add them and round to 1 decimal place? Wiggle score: 45.5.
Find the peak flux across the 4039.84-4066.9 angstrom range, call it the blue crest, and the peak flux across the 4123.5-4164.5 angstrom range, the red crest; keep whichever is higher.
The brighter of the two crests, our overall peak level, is 49.3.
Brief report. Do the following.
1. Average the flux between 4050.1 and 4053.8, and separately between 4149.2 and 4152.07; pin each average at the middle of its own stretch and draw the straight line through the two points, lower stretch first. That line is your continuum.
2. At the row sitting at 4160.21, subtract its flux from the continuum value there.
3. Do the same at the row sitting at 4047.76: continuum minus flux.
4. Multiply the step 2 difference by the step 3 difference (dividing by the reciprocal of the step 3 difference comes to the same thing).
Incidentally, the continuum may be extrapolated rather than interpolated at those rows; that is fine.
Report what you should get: 16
